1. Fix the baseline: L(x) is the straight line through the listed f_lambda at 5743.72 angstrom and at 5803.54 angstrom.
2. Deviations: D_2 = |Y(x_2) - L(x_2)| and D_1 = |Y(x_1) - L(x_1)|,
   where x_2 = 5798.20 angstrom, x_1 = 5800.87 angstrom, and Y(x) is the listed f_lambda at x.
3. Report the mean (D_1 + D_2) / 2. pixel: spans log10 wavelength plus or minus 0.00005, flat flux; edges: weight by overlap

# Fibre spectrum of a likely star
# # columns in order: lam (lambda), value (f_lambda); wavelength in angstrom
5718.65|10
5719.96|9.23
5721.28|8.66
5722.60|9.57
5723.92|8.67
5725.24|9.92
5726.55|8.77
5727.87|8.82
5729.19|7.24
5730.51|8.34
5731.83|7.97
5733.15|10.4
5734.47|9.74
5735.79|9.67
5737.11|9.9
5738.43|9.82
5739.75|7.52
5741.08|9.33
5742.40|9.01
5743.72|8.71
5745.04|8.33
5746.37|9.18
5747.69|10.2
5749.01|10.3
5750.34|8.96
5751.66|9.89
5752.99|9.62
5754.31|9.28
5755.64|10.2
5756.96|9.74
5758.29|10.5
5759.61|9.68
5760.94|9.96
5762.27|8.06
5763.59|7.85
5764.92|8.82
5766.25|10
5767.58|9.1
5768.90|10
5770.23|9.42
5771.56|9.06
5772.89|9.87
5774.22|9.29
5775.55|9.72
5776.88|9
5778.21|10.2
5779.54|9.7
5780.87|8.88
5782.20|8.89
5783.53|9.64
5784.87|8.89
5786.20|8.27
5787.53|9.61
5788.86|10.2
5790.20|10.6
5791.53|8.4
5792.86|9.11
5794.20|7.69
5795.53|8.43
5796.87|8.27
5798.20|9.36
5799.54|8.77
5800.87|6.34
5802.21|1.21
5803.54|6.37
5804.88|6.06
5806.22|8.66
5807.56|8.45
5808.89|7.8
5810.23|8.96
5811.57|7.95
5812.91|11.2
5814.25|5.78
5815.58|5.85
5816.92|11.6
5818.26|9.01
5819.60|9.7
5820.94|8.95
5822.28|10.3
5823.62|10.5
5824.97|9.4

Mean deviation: 1.5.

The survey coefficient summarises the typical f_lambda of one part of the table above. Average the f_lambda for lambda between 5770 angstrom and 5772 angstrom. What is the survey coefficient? 9.2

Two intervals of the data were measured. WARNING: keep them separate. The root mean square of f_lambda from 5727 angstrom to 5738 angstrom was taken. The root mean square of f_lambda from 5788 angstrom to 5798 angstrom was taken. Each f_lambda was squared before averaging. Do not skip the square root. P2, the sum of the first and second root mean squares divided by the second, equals 2.01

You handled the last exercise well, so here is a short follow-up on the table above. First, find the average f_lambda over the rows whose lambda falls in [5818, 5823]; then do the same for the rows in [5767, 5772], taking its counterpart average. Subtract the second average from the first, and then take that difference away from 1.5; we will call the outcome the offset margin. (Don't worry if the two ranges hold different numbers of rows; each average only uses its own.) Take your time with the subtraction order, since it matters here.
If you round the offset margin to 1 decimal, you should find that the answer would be 1.4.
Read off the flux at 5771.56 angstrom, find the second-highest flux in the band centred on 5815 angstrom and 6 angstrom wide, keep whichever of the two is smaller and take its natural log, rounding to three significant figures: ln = 2.20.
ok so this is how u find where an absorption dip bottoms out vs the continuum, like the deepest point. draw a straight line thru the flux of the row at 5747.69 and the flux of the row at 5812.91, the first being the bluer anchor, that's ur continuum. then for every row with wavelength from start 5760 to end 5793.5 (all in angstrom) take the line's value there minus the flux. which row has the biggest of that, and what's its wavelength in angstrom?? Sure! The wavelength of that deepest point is 5763.59 angstrom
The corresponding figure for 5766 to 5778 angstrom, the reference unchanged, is 5776.88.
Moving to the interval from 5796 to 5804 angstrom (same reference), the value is 5802.21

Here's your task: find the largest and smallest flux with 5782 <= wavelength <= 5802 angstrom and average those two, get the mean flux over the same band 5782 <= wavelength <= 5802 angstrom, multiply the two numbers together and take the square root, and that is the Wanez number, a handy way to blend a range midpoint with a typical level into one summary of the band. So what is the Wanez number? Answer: 8.6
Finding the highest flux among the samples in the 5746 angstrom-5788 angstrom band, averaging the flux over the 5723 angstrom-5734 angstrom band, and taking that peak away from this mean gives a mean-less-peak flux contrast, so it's -1.7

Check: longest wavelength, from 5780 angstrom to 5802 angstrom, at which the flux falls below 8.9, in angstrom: 5800.87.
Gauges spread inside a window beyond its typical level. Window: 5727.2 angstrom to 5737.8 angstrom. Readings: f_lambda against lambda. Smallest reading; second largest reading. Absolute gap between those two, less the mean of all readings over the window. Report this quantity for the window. -6.4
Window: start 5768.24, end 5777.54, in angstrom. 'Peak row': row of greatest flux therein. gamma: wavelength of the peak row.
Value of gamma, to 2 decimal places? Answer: 5768.90 angstrom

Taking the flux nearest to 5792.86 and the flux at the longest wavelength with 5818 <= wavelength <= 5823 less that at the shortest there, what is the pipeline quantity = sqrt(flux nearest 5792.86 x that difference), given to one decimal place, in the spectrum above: 3.4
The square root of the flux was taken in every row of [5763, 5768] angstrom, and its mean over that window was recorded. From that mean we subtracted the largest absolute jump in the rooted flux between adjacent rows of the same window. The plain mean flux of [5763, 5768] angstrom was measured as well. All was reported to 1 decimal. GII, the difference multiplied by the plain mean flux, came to 25.0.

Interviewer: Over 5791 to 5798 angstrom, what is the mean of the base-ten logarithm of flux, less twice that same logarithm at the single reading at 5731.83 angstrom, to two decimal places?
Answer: -0.88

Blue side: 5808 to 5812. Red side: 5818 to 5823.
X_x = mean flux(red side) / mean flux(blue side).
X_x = 1.15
